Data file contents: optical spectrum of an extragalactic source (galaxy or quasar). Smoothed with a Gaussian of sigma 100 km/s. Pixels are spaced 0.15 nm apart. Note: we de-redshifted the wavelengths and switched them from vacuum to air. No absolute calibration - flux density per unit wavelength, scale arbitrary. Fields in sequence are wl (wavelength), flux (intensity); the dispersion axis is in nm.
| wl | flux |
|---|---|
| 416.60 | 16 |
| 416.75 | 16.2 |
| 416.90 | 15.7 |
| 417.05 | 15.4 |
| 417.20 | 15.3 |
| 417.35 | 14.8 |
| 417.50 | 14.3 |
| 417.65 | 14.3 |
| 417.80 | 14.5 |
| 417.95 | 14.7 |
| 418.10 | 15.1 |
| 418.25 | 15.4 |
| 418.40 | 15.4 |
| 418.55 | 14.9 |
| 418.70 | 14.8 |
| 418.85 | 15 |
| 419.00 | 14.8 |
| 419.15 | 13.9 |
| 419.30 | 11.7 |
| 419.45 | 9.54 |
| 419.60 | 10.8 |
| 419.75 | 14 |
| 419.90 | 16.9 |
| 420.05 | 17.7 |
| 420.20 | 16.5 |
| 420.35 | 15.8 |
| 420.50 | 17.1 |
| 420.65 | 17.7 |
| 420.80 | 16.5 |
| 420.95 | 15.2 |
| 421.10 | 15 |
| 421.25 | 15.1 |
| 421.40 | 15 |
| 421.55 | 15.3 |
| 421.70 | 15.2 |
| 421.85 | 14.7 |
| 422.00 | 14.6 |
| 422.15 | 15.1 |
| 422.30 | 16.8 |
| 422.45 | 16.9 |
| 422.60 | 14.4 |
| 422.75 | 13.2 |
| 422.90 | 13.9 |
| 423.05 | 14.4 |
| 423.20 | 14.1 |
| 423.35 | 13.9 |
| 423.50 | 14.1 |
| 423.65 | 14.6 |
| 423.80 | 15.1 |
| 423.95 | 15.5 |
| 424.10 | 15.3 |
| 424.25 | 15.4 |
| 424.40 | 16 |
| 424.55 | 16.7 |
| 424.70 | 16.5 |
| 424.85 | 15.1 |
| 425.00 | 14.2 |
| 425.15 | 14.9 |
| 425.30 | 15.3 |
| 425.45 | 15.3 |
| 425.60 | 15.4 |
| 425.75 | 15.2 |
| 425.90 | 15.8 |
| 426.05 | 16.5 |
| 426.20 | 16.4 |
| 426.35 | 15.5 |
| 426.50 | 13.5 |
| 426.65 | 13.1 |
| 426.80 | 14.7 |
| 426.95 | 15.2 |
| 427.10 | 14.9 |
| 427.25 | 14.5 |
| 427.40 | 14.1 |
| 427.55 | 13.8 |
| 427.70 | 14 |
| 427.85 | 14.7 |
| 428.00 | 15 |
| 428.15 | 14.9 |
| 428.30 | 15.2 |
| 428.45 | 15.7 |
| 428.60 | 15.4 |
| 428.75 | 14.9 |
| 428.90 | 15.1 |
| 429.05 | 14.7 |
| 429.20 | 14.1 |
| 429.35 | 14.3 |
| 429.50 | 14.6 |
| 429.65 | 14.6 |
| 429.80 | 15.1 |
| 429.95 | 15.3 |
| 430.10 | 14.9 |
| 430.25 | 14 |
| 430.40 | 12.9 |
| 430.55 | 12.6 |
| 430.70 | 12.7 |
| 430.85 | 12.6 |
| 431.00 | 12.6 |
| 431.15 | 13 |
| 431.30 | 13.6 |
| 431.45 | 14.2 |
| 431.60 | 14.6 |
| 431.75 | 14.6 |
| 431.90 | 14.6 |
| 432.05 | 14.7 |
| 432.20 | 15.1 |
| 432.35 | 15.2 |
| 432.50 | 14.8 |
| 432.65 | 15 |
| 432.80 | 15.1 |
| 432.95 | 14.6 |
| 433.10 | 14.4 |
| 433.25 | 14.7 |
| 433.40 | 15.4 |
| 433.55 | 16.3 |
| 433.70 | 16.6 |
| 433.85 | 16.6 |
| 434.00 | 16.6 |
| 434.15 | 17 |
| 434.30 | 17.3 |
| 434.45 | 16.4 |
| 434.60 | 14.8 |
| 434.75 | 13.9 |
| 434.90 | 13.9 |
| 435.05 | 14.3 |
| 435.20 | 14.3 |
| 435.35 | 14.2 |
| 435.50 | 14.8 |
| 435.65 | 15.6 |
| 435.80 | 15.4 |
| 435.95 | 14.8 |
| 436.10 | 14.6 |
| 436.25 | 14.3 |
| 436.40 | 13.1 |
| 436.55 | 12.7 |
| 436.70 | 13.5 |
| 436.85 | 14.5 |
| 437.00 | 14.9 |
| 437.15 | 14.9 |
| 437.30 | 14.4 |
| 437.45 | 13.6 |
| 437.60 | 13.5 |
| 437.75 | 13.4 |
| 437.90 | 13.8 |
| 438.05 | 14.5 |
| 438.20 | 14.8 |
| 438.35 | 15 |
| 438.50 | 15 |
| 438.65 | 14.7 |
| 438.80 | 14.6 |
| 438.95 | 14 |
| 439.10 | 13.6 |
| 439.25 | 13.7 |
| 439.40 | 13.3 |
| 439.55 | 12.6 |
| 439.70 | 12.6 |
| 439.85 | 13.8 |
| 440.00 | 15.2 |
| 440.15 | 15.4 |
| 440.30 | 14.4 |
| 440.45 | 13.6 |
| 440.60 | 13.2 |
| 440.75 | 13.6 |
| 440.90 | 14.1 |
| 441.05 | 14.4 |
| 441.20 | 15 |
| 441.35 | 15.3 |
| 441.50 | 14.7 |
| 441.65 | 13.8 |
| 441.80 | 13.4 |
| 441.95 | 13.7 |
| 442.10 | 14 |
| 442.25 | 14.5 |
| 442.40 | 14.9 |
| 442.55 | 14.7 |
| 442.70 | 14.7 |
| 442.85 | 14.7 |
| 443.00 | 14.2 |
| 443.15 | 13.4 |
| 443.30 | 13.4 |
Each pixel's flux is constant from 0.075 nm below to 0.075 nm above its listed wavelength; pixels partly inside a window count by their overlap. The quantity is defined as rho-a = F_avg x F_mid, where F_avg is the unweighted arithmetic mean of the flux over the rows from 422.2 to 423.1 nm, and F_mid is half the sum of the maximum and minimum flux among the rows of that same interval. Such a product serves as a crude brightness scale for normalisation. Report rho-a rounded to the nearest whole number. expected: 225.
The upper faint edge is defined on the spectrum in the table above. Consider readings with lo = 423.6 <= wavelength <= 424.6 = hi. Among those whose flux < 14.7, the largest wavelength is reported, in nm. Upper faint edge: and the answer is 423.65 nm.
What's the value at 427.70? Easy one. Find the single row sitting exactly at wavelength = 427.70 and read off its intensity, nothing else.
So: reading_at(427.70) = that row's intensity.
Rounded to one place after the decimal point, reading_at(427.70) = 14.0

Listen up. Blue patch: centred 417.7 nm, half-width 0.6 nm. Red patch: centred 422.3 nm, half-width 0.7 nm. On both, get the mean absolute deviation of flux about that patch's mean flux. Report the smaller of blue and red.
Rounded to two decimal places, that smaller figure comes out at 0.35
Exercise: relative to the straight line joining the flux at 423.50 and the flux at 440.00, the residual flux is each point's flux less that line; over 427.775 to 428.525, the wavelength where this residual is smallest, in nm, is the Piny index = 427.85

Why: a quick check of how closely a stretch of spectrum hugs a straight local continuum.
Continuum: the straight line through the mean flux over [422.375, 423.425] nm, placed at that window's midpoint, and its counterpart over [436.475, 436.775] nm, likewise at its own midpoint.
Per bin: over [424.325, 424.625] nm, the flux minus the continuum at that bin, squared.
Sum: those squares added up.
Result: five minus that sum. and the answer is -4.1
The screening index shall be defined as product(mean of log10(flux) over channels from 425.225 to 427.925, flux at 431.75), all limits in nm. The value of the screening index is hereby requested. 17.1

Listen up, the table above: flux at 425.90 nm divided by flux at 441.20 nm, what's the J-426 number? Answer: 1.05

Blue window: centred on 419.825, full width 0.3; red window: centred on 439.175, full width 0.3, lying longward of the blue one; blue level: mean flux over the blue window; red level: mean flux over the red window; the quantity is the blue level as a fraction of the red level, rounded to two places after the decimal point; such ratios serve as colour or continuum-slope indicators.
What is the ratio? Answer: 1.13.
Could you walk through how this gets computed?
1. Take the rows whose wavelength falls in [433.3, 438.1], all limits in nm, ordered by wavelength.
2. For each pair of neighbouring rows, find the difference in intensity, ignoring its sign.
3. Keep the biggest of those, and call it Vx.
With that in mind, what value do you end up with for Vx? 1.60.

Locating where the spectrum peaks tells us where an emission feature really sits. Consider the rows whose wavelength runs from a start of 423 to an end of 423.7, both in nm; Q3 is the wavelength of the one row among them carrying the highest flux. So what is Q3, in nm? 423.65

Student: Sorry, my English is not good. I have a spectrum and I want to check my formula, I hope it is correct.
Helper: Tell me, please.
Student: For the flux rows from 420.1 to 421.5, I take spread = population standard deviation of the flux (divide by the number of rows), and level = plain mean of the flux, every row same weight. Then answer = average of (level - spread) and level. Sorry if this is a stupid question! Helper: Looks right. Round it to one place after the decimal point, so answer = 15.5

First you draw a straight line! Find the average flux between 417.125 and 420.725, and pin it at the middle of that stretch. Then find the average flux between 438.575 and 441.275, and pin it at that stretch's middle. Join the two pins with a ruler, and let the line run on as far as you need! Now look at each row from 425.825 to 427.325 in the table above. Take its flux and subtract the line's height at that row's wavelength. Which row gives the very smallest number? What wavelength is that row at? 426.65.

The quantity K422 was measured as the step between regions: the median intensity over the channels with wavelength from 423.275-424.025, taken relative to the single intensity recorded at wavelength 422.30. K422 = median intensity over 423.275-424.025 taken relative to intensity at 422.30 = -2.2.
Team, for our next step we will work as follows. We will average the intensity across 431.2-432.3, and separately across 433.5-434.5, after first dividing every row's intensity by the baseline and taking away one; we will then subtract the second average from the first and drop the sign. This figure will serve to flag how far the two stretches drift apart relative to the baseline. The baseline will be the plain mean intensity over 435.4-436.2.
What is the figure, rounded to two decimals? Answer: 0.15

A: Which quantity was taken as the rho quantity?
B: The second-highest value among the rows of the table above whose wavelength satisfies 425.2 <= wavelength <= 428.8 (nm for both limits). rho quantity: 16.4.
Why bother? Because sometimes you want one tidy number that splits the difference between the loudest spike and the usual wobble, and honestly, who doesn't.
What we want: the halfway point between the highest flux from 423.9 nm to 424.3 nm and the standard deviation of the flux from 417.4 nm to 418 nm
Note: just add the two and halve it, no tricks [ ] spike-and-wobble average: 7.8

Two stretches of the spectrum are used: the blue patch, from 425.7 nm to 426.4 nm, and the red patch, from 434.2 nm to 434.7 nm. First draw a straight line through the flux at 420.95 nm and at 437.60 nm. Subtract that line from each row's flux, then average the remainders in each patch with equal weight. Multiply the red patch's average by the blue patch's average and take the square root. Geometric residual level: 1.68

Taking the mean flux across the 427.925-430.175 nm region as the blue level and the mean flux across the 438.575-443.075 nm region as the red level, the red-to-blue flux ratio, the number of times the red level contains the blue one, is 0.95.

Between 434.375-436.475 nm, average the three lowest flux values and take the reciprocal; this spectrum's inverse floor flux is 0.073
